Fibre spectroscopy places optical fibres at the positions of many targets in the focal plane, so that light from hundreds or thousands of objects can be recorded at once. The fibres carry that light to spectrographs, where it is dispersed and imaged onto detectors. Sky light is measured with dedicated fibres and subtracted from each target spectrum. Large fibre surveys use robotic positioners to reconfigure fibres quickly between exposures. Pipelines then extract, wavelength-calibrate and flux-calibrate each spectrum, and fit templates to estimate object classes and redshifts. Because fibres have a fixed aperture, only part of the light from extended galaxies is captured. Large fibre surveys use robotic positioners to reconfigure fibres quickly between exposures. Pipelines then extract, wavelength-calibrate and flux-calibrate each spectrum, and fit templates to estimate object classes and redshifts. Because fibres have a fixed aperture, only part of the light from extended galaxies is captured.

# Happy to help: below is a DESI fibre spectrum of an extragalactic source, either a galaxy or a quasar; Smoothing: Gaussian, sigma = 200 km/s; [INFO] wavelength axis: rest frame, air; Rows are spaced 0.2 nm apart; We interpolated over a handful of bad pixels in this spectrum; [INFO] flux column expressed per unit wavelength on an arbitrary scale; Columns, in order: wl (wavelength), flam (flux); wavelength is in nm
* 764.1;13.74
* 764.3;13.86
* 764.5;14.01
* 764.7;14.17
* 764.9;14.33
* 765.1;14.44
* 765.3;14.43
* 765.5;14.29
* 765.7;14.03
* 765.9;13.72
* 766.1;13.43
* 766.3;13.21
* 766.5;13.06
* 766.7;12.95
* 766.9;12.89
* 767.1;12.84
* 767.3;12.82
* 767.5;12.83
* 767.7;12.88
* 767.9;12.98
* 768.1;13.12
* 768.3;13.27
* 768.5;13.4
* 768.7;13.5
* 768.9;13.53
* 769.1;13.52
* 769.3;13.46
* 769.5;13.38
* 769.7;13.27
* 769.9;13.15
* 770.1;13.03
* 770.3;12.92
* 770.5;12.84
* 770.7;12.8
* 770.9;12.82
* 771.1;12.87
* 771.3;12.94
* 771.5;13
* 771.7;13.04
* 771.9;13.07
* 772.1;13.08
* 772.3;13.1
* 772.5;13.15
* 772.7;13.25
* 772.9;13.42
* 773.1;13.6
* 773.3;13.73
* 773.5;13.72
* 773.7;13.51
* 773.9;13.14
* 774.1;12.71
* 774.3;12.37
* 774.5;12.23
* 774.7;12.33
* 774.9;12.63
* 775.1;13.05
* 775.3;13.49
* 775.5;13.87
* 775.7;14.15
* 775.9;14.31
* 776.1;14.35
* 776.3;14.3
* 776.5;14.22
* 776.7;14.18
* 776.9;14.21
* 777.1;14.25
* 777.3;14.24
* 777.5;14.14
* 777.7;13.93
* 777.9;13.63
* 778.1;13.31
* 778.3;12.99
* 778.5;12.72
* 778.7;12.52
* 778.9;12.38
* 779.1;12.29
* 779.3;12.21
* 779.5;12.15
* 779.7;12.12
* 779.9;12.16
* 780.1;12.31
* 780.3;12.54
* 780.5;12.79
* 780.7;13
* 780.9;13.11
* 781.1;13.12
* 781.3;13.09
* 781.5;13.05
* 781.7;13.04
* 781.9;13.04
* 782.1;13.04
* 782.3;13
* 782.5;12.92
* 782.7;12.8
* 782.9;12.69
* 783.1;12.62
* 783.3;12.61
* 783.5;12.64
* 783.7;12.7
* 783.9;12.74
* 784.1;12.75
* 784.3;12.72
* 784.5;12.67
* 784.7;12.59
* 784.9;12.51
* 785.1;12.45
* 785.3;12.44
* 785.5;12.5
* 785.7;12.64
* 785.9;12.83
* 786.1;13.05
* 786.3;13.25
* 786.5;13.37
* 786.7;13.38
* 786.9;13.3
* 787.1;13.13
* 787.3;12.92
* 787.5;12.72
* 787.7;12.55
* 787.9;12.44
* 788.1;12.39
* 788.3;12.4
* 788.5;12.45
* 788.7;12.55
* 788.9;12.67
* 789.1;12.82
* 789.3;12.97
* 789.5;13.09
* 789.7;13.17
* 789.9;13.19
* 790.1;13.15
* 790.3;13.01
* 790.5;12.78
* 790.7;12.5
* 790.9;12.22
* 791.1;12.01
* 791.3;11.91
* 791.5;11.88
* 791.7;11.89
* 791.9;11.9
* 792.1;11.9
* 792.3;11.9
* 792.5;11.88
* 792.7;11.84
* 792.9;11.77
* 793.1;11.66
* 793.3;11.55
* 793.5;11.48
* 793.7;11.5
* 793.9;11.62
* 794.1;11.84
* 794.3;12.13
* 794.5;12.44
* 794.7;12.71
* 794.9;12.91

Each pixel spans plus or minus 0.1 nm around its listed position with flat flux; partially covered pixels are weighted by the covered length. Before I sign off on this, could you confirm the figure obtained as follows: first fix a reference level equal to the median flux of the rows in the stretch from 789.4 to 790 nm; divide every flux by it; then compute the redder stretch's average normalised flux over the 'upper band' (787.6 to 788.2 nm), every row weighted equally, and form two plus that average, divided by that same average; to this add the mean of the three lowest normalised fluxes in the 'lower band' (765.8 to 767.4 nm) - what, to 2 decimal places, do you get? 4.09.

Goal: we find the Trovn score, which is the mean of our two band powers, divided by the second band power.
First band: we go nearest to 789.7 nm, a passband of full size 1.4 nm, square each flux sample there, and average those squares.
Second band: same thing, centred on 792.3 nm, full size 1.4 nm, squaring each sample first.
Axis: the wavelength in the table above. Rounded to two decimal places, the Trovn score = 1.11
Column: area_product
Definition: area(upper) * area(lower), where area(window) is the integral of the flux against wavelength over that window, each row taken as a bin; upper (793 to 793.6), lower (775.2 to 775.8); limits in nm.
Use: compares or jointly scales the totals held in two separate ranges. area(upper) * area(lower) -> 58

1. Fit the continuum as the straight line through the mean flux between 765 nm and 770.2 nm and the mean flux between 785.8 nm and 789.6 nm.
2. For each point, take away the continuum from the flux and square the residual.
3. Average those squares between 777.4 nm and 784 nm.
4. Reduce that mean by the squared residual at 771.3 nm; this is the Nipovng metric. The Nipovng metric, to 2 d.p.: 0.14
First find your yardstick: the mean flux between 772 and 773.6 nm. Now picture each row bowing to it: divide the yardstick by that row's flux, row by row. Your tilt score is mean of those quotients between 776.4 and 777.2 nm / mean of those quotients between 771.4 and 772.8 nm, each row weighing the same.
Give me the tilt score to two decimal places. 0.92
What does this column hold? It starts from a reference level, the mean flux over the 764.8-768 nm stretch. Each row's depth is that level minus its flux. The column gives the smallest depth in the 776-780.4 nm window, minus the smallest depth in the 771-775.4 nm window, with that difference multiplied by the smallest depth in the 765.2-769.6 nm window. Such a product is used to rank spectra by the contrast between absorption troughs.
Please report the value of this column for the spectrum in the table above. 0.6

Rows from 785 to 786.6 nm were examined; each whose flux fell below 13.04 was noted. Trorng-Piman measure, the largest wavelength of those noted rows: 785.9 nm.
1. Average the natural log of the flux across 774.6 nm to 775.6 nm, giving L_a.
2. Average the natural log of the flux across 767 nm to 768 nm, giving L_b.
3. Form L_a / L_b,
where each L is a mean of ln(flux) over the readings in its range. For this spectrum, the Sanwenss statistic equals 1.01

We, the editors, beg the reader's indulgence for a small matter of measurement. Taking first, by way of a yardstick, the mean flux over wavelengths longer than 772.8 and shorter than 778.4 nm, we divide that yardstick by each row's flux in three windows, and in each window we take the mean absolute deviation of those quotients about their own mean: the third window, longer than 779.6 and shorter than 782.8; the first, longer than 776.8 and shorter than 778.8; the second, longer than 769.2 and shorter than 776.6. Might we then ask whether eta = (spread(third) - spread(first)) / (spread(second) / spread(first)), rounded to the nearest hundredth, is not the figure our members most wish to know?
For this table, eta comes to -0.02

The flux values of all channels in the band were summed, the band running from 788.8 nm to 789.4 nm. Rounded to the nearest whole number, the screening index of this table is 38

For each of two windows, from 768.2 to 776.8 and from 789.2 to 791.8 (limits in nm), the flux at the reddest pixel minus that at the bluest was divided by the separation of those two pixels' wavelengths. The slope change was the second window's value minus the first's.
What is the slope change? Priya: -0.6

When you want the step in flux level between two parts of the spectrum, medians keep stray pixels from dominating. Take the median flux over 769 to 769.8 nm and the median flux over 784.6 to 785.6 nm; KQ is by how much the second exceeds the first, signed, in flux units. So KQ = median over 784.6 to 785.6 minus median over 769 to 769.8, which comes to -0.9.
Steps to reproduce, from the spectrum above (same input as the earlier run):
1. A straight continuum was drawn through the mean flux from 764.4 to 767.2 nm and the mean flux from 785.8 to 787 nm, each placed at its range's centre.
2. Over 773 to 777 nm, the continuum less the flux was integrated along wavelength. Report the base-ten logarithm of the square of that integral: -1.85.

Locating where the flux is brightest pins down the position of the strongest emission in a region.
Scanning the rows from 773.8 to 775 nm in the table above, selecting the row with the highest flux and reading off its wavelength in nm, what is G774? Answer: 773.9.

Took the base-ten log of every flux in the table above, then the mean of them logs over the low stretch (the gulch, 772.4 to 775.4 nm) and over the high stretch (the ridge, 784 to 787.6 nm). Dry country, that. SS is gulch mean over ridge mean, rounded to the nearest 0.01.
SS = 1.01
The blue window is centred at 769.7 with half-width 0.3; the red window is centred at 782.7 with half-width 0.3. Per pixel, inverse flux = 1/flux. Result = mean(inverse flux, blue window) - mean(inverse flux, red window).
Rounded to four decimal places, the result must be -0.0027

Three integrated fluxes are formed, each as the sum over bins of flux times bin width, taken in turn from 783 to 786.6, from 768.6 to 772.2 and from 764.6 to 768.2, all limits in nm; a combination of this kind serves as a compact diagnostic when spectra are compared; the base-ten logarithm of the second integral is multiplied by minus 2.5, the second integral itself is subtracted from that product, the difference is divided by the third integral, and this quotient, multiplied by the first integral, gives -48.6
